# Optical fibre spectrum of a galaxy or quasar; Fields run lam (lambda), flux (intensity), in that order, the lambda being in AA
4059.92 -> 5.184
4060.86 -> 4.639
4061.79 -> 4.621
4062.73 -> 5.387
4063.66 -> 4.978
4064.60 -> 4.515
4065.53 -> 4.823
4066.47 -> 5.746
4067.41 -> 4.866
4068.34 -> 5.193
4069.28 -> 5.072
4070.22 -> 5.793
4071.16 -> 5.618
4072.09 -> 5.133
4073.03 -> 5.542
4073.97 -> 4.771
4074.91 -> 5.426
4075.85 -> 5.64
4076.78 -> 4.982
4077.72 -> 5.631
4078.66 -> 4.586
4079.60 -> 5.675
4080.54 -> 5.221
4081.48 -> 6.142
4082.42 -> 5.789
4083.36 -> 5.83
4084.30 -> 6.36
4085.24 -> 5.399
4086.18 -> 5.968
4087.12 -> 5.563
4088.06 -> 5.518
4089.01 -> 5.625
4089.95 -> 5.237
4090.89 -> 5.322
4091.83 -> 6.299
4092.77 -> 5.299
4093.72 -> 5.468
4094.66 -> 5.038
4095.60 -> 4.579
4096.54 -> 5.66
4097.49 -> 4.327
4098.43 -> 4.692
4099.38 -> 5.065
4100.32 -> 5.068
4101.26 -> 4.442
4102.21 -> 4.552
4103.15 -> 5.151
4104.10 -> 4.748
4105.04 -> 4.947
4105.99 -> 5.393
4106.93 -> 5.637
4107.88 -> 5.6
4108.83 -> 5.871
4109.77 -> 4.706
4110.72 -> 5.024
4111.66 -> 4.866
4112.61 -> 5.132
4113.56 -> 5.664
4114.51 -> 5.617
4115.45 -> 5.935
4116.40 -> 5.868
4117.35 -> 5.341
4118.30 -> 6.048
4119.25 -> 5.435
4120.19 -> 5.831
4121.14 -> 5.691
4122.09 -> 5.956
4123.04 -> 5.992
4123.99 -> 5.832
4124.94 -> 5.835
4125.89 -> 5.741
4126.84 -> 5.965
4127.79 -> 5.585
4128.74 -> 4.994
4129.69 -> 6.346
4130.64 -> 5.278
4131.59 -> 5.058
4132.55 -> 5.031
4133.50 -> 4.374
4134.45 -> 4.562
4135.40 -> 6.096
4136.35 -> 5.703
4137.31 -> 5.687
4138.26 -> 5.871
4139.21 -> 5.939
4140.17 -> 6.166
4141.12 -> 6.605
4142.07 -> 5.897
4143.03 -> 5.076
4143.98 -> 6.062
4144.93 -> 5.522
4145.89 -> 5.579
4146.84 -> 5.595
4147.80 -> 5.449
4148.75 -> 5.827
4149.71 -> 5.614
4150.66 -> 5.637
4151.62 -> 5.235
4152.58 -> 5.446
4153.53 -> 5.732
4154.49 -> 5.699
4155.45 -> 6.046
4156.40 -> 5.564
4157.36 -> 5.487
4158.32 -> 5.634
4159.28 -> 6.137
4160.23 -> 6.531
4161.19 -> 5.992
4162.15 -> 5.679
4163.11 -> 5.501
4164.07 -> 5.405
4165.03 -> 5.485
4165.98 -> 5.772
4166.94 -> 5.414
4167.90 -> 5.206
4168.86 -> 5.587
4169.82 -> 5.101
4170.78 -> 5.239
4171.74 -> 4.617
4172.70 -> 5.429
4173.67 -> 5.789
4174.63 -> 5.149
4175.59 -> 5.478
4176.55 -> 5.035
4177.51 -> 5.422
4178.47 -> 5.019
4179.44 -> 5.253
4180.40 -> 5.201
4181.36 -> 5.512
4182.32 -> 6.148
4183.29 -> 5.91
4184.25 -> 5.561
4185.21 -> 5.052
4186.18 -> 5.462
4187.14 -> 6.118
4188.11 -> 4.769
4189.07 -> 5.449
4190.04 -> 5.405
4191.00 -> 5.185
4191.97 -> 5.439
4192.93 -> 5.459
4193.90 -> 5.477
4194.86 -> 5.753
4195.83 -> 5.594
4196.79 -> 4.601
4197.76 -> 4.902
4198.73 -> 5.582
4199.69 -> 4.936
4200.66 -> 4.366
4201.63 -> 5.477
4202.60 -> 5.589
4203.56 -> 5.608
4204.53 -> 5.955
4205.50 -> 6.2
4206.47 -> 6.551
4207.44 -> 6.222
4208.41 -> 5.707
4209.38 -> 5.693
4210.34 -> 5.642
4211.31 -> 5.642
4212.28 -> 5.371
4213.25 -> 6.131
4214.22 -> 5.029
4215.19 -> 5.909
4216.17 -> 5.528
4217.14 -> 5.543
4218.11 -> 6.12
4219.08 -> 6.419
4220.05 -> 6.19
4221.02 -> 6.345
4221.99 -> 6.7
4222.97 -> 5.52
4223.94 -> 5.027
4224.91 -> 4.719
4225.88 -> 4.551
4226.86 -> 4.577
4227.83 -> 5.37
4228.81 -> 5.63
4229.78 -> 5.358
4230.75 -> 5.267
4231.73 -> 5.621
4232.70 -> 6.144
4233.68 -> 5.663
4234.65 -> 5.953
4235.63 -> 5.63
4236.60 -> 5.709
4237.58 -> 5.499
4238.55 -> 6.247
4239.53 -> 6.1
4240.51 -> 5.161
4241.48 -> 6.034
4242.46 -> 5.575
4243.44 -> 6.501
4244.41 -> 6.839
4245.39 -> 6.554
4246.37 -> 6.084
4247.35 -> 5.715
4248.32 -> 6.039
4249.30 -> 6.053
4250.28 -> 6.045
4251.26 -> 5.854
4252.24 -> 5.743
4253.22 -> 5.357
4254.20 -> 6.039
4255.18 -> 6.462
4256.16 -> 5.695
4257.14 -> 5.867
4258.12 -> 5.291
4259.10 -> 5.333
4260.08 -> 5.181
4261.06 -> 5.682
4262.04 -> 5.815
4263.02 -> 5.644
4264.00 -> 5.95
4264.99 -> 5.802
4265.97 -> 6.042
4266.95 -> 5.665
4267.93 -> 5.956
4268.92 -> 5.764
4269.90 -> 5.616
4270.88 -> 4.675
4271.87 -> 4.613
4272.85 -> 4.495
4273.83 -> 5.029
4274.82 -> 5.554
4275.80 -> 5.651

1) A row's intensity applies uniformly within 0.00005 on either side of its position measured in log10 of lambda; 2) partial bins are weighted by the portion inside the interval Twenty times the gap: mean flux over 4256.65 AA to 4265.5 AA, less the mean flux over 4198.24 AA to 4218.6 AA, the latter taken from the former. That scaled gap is -1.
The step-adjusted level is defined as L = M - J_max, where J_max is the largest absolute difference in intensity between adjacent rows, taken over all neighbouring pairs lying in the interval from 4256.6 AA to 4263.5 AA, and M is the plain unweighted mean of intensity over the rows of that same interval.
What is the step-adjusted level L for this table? 4.97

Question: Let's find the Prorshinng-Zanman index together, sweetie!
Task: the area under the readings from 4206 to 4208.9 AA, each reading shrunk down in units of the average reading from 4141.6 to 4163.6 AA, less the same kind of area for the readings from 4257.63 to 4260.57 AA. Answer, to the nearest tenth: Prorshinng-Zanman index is 0.4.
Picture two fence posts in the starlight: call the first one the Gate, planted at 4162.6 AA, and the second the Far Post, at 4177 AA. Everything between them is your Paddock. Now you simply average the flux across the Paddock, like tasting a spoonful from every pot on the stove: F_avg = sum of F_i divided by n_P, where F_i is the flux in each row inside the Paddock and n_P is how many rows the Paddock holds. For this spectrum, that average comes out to 5.3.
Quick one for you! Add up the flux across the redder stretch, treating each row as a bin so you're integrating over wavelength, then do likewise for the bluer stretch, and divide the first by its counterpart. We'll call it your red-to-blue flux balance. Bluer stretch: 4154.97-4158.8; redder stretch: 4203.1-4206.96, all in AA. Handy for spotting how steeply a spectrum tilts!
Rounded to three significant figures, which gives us 1.08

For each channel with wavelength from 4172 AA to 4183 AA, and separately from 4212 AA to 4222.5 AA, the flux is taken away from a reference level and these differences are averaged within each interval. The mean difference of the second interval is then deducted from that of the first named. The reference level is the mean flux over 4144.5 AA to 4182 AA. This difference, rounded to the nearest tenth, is 0.5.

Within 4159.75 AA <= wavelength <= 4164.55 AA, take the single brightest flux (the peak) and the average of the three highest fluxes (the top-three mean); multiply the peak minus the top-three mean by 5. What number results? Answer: 2.3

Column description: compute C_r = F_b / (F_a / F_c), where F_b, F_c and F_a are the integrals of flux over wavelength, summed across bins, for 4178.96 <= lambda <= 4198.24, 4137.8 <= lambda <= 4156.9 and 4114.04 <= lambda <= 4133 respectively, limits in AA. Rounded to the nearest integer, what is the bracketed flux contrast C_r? 106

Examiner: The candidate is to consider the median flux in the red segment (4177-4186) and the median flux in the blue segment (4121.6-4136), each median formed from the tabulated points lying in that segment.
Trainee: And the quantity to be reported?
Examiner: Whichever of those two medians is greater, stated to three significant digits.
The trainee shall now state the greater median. 5.74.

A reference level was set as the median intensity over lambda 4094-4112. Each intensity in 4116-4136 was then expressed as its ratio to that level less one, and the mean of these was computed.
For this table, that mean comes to 0.108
